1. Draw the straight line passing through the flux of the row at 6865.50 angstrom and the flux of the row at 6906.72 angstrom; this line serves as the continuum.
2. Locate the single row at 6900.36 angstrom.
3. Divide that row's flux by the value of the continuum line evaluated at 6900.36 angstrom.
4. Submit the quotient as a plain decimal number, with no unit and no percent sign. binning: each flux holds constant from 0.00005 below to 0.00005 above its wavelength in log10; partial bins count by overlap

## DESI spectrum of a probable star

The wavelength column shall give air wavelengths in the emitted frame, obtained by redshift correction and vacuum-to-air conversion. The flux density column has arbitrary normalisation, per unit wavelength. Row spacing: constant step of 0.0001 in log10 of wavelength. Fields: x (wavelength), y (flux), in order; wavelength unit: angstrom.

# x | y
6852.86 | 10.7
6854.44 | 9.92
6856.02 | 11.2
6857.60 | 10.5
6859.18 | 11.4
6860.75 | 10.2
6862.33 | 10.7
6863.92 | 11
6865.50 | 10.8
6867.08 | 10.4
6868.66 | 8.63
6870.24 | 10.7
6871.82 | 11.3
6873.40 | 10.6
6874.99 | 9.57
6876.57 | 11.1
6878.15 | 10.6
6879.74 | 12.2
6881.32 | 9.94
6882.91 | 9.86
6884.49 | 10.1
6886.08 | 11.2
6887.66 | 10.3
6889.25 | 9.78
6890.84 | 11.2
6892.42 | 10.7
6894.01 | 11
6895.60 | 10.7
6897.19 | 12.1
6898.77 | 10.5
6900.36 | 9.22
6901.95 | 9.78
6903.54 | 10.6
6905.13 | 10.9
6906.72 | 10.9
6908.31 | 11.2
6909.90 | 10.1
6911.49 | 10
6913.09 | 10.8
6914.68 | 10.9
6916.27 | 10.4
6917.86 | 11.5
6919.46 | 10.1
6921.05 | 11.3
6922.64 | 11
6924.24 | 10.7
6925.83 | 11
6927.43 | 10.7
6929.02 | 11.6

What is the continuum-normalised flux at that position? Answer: 0.85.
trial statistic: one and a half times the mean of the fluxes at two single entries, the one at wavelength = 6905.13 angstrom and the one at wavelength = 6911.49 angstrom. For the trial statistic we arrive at 15.7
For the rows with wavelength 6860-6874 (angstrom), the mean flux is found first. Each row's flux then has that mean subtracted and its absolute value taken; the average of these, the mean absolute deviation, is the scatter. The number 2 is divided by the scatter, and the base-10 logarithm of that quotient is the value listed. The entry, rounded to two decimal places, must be 0.61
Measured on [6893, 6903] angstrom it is 0.45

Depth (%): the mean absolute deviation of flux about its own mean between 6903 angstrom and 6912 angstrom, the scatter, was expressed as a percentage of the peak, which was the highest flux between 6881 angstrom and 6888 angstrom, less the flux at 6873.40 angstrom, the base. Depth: 64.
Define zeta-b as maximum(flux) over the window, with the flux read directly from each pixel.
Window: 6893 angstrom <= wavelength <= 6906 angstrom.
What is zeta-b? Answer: 12.1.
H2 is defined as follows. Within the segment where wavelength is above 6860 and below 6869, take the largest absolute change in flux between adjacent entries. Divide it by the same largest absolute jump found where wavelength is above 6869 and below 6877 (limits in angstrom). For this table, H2 1.2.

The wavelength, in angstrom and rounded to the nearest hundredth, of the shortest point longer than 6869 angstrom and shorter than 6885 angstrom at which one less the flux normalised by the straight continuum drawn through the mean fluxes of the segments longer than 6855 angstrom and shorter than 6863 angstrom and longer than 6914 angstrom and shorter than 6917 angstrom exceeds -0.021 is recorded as 6870.24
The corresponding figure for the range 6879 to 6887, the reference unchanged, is 6881.32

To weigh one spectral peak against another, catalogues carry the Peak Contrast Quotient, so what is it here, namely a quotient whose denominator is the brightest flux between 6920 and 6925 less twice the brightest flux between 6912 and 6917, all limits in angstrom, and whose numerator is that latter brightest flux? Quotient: -1.04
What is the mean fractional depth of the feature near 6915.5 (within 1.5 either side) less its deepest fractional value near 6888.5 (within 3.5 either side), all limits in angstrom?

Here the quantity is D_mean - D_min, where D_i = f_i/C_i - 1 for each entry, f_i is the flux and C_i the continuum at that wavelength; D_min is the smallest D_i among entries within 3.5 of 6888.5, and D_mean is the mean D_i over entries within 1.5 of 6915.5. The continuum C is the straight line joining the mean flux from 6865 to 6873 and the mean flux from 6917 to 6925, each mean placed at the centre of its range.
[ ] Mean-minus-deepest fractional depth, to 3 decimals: 0.057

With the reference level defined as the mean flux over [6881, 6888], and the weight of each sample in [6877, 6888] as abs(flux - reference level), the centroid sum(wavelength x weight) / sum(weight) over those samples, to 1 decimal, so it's 6881.7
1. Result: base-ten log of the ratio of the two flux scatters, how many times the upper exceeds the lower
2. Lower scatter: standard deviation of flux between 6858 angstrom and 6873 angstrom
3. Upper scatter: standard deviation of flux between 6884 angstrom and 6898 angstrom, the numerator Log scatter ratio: -0.07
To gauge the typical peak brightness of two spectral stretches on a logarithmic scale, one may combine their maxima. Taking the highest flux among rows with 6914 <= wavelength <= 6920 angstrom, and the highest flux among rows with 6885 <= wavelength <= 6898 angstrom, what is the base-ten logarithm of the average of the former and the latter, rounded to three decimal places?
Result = 1.072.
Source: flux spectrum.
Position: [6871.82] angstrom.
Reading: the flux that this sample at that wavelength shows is 11.3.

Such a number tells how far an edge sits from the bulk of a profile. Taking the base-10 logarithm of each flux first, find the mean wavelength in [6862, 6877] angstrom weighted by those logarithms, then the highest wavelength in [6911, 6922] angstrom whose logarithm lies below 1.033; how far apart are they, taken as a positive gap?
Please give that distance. 50.0 angstrom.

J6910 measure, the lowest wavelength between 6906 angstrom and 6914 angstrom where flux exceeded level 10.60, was 6906.72 angstrom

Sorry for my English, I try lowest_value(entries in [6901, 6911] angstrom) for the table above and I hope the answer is 9.78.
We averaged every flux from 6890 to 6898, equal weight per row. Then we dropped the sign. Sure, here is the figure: 11.1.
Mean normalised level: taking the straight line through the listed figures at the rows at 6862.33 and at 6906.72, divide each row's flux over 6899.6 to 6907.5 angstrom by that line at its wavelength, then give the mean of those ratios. 0.94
